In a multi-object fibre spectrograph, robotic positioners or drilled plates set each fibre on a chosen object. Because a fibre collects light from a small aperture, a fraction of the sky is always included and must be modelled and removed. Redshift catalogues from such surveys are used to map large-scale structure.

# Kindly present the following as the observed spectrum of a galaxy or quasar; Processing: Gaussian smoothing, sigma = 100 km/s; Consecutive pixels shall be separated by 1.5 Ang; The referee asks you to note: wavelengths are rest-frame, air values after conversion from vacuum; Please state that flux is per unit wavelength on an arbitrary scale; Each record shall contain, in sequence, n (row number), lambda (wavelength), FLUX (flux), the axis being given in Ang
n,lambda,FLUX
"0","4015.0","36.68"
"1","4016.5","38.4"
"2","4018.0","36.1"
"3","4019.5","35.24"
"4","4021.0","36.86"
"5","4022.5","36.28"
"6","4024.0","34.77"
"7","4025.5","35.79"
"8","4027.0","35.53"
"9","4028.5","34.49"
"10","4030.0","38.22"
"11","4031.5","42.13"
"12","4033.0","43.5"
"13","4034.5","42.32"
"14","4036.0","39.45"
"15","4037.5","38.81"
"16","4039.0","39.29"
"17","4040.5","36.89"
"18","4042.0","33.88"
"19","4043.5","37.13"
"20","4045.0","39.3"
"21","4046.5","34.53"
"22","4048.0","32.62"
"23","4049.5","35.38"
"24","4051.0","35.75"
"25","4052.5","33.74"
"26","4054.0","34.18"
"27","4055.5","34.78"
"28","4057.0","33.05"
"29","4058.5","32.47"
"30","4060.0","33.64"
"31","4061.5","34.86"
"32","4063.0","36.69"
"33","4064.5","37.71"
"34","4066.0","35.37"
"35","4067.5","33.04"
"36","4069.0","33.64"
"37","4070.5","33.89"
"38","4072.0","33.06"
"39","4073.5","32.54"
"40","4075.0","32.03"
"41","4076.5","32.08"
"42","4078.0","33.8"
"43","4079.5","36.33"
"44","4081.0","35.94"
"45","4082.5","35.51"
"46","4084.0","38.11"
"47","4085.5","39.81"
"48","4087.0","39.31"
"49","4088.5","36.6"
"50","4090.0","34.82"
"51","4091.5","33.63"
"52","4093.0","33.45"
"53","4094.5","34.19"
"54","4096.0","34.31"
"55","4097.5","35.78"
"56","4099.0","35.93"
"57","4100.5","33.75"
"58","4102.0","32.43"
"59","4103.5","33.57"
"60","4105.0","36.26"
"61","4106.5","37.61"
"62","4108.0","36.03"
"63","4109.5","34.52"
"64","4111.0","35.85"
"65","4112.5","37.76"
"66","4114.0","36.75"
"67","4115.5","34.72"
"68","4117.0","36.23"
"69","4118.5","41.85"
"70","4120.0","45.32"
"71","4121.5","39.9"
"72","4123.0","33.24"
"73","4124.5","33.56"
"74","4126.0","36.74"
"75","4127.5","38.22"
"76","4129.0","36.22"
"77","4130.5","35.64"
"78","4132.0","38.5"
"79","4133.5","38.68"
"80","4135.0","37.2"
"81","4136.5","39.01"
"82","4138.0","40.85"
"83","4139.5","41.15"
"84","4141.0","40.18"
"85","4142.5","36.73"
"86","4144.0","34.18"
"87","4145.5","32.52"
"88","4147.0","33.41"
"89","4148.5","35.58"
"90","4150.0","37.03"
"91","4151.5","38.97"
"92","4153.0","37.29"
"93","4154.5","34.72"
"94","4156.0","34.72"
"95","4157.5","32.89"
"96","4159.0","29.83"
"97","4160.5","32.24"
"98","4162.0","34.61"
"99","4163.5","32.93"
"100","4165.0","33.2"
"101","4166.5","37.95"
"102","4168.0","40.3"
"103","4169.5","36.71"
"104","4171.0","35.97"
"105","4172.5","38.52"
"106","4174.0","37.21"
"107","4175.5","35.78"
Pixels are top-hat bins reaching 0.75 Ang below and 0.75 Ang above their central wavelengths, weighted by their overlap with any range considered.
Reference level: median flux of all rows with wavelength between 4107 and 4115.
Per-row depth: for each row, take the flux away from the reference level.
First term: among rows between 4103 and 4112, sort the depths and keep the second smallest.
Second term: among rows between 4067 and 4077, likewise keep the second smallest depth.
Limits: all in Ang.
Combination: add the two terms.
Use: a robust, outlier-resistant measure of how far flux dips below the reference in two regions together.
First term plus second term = 2.2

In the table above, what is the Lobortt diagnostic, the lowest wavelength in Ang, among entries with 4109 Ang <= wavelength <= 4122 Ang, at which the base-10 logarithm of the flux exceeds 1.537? 4109.5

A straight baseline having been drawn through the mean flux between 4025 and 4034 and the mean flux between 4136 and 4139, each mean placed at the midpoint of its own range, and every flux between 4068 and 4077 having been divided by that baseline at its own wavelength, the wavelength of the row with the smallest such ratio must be 4075.0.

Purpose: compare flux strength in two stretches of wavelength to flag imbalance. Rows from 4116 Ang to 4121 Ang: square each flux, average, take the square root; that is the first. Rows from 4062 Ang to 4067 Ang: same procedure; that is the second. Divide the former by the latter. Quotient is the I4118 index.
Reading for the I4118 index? 1.13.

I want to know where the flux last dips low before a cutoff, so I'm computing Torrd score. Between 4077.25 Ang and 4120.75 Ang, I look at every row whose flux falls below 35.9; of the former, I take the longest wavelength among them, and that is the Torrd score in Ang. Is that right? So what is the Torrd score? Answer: 4115.5 Ang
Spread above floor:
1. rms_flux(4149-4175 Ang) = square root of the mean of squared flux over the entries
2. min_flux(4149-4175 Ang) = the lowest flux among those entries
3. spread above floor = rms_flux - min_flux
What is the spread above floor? 5.9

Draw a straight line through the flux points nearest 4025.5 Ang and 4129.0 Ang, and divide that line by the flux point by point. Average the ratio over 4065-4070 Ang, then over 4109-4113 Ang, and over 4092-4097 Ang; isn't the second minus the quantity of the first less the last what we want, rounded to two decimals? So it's 1.01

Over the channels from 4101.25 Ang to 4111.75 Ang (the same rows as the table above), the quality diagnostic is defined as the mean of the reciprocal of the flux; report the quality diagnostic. 0.0285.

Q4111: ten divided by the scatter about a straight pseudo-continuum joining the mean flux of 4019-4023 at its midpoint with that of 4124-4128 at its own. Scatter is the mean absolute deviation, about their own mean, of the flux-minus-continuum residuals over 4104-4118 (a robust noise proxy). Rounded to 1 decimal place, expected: 12.3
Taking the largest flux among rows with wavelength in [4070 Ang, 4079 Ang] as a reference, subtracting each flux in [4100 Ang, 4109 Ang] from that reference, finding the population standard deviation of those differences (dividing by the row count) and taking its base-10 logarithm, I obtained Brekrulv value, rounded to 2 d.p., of 0.26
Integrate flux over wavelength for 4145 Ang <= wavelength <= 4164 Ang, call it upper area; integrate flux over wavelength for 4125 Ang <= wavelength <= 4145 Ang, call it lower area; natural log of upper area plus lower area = 7.251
